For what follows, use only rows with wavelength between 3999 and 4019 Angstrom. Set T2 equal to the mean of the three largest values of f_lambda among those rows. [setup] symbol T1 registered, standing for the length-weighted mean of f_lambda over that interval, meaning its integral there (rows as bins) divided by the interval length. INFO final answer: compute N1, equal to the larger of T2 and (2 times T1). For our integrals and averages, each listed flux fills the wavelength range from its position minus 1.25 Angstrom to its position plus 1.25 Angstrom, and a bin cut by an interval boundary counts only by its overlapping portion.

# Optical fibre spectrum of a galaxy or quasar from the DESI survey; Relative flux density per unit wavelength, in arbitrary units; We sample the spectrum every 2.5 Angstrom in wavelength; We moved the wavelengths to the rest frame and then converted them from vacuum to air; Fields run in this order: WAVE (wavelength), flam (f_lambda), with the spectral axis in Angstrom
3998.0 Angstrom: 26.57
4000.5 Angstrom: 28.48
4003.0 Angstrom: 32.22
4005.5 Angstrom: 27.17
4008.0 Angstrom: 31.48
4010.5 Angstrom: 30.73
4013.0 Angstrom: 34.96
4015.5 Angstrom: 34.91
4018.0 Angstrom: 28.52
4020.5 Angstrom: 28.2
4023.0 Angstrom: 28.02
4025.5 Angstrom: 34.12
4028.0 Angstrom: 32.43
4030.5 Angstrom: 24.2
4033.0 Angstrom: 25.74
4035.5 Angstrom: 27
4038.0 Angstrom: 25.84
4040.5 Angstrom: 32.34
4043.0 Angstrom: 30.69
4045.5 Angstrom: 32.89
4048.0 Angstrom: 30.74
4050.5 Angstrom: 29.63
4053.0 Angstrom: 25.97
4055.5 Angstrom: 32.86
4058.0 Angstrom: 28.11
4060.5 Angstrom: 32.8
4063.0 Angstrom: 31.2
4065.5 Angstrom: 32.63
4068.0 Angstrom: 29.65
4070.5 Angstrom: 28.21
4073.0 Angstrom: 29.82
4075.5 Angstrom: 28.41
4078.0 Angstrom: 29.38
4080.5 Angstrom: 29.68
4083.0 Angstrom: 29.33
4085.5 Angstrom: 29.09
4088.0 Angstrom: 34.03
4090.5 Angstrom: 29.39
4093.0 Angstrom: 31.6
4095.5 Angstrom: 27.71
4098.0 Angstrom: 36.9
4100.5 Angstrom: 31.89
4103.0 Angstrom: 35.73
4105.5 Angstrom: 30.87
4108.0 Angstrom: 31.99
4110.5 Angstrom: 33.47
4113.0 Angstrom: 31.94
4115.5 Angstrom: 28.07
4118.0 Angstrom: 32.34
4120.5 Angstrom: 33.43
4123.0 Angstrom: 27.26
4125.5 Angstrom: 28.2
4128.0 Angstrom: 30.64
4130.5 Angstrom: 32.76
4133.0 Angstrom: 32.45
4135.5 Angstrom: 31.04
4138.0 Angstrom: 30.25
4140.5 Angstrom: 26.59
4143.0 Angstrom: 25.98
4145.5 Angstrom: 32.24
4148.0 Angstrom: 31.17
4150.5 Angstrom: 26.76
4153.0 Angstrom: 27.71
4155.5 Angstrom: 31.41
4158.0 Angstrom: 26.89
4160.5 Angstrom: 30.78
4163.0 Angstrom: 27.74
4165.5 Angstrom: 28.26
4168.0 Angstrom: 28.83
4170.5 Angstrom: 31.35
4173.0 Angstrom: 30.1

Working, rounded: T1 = 31.0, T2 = 34.0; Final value 62.1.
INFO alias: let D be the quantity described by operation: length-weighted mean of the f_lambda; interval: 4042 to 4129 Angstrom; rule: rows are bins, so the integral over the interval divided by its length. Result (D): 30.8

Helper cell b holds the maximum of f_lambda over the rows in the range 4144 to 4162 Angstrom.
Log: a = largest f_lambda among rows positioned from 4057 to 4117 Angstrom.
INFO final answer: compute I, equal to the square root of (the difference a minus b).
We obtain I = 2.16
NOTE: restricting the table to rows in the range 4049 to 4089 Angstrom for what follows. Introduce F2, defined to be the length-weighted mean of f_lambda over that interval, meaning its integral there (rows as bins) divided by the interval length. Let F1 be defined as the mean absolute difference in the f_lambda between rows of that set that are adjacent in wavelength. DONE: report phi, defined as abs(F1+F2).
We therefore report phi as 32.5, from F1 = 2.48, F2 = 30.0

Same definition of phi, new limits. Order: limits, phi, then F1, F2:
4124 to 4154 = 31.8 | 2.18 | 29.6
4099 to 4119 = 35.1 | 3.00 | 32.1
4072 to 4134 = 33.9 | 2.80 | 31.1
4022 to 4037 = 32.3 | 3.76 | 28.5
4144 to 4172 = 31.9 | 2.52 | 29.4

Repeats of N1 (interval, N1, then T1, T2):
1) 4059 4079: 60.5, 30.2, 32.2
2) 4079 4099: 61.7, 30.9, 34.2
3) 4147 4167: 57.6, 28.8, 31.1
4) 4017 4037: 57.0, 28.5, 31.7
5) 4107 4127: 61.6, 30.8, 33.1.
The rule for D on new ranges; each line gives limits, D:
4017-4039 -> 28.3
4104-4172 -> 30.0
